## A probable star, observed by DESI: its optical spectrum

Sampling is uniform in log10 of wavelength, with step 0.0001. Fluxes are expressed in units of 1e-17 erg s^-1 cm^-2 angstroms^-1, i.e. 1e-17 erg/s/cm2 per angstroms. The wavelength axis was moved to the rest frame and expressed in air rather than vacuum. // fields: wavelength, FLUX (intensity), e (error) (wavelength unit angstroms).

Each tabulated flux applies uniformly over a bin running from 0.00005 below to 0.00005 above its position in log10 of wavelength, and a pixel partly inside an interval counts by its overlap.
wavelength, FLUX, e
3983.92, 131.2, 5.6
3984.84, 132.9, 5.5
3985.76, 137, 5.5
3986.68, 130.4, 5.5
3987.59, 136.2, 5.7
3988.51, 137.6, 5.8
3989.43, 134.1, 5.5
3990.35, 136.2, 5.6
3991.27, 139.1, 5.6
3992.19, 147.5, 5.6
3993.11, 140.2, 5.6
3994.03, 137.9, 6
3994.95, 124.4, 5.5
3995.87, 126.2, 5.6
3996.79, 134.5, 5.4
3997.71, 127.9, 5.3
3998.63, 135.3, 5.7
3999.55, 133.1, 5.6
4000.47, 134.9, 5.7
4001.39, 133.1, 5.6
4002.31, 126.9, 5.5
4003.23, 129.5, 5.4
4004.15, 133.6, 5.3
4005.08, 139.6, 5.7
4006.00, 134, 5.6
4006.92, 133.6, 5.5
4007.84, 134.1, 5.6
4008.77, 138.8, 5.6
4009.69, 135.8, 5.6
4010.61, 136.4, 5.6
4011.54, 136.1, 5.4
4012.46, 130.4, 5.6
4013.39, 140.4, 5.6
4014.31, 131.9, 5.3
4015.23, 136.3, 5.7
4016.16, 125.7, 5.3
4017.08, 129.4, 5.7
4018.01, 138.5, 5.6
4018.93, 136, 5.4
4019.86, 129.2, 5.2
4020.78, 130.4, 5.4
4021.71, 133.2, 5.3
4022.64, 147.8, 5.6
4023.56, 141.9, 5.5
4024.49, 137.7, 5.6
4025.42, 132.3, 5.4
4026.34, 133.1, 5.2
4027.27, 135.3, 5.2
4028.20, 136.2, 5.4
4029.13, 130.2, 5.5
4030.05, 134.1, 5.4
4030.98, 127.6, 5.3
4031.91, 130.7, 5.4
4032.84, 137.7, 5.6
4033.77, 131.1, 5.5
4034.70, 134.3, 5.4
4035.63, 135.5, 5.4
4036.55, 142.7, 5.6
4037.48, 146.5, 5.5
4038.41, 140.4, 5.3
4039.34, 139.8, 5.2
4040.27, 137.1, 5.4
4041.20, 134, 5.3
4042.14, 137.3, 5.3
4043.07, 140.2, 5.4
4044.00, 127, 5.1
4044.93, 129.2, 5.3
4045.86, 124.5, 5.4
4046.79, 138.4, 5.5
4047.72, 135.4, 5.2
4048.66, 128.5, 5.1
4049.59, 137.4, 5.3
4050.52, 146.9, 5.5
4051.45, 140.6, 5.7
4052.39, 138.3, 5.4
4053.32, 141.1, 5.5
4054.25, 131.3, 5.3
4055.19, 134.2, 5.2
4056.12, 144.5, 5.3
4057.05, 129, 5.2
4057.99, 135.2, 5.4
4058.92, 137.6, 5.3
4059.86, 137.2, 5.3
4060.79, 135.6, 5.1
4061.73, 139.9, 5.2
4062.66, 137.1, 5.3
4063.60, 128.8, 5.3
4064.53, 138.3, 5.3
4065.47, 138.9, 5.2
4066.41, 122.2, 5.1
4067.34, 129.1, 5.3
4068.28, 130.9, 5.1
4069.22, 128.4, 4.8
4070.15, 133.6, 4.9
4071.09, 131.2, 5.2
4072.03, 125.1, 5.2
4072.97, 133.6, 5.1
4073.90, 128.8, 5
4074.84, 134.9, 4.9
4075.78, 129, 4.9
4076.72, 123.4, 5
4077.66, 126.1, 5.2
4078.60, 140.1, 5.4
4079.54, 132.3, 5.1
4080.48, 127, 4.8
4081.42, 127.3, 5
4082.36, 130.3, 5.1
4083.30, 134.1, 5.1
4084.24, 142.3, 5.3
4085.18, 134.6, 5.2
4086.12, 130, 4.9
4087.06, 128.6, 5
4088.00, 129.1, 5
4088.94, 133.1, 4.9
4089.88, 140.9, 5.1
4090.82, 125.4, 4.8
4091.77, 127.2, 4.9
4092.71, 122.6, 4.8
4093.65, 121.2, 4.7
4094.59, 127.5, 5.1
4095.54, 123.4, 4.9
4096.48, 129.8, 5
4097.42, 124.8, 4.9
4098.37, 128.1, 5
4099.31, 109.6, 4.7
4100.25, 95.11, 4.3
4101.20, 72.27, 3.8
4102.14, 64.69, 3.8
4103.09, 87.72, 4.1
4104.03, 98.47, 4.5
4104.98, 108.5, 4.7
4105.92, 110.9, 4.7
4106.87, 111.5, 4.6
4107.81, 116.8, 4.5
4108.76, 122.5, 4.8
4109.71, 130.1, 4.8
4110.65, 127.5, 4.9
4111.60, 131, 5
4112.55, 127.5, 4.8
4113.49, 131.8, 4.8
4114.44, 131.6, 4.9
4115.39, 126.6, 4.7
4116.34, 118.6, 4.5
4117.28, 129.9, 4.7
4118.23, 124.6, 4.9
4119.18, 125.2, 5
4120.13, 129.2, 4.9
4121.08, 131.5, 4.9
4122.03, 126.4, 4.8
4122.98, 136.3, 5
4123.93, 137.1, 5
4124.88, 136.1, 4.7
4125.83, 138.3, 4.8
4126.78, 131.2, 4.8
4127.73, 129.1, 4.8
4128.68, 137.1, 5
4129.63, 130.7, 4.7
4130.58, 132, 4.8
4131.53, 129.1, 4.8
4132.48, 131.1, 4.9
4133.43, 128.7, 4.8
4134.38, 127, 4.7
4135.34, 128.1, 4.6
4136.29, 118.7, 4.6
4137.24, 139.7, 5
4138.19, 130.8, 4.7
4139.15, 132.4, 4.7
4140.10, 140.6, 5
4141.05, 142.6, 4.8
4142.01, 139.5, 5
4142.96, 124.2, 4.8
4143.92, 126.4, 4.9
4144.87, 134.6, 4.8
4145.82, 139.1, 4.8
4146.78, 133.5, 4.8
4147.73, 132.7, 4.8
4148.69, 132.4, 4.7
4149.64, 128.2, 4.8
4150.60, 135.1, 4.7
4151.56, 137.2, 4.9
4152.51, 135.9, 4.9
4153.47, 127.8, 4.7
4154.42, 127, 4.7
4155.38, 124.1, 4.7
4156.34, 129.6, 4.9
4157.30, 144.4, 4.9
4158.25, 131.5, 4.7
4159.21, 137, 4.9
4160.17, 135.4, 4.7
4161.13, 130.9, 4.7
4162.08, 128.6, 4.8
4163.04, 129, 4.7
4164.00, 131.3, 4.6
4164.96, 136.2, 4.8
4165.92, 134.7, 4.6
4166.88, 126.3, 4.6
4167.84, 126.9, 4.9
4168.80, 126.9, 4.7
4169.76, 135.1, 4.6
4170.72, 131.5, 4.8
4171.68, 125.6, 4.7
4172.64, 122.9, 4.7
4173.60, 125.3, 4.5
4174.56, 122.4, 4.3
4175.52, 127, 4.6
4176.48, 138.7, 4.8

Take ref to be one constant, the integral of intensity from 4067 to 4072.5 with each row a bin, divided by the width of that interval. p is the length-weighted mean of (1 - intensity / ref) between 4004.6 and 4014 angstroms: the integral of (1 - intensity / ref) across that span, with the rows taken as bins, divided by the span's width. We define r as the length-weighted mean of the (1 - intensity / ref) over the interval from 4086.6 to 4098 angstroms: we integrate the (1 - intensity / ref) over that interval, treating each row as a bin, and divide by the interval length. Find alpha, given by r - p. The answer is 0.062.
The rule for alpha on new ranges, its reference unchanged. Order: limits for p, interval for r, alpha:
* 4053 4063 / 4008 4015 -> 0.007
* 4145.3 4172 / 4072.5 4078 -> 0.020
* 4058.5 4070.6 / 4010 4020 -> -0.002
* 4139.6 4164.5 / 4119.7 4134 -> 0.006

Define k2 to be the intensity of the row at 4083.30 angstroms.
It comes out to 134.1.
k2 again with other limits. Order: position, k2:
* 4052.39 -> 138.3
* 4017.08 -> 129.4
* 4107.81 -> 116.8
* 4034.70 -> 134.3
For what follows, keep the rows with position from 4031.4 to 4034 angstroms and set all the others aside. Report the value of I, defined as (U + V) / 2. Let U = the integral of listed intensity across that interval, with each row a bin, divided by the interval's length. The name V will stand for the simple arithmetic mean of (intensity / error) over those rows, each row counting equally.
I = 78.6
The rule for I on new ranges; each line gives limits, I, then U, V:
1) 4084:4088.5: 79.4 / 133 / 26.2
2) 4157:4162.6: 81.3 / 134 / 28.1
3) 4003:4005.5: 79.4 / 134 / 24.6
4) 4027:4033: 78.7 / 133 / 24.7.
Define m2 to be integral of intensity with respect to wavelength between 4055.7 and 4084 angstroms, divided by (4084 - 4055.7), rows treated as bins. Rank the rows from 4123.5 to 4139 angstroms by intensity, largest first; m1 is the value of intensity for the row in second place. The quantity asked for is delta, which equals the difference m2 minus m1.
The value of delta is -6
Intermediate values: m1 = 138.3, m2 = 132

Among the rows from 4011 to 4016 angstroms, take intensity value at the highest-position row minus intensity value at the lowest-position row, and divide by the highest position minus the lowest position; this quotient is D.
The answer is 0.1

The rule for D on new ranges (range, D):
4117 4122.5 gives -0.7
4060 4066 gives 0.7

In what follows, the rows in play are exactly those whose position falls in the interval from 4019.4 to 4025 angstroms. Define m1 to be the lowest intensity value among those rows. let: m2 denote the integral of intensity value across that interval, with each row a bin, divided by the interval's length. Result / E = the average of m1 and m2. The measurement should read 133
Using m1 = 129.2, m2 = 137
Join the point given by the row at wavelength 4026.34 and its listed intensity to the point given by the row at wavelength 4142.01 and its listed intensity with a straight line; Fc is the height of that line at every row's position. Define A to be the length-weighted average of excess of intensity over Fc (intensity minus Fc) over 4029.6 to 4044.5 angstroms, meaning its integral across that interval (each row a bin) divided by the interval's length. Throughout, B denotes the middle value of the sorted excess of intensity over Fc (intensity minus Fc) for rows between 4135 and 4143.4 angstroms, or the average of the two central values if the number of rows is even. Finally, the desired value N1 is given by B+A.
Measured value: -5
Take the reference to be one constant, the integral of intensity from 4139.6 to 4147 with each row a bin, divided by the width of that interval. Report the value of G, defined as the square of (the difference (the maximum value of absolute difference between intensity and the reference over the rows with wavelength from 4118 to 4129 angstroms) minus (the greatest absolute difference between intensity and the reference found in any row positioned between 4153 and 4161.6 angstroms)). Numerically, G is 0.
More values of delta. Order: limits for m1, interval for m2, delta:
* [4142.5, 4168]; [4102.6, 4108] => -34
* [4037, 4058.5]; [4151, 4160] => -14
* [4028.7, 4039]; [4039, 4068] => -7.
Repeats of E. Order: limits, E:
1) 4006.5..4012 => 135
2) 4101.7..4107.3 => 81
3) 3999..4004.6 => 129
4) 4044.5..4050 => 128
